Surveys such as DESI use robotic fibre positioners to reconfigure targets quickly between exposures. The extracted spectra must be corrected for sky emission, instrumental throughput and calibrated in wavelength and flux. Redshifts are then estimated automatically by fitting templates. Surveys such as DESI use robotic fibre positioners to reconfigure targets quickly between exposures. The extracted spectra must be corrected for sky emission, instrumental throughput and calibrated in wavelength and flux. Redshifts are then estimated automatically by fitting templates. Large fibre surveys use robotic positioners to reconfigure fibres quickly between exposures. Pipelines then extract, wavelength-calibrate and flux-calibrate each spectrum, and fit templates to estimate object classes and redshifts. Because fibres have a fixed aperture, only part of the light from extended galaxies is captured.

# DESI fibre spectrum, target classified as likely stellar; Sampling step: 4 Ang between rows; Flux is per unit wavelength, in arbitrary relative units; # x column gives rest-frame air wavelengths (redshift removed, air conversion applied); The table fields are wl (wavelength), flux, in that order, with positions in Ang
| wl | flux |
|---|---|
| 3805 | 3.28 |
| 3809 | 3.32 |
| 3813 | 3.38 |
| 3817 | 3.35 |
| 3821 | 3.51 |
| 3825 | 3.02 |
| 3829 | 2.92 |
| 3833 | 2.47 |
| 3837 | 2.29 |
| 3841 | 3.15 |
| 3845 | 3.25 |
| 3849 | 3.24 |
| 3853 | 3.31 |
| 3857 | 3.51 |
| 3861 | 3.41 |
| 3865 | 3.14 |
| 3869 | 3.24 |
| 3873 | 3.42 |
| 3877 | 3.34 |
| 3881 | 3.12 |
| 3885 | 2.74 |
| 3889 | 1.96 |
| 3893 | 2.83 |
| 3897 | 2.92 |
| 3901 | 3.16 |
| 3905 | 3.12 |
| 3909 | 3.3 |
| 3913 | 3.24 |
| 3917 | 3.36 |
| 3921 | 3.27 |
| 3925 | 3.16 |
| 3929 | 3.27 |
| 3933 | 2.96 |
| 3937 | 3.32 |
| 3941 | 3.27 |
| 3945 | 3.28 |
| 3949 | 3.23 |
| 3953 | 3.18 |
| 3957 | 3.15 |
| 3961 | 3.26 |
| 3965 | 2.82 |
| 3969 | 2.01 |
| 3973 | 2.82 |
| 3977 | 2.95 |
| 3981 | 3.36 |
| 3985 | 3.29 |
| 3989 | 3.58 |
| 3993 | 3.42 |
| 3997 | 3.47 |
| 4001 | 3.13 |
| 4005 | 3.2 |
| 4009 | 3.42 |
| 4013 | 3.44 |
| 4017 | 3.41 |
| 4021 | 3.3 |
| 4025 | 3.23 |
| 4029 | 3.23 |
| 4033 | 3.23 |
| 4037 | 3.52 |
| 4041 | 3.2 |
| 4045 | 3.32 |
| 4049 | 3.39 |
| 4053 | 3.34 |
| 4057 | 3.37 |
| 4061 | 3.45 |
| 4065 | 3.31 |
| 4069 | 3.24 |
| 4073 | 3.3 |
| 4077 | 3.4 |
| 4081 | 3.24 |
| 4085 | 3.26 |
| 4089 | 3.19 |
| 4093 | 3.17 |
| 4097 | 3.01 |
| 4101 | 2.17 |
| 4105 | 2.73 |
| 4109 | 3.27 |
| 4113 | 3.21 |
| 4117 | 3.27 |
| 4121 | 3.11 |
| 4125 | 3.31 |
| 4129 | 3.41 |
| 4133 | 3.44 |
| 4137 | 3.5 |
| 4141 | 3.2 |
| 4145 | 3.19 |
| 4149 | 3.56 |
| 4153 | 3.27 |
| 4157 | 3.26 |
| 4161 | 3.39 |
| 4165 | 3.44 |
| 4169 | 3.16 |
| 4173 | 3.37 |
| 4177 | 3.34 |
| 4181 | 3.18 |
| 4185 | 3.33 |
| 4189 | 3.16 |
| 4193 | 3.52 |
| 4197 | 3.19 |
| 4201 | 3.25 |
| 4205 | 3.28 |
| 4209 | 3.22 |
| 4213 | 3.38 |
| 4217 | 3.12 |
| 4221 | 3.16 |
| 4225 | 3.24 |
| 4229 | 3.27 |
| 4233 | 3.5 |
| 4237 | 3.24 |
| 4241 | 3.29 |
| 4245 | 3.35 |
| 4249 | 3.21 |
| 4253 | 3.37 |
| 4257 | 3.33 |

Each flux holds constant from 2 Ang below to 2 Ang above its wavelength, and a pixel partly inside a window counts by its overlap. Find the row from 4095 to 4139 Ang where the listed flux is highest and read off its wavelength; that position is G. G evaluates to 4137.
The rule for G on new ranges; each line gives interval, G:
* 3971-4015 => 3989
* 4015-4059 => 4037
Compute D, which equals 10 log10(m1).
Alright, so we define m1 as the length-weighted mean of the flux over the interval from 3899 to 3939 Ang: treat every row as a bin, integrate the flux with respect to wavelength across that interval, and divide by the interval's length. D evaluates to 5.07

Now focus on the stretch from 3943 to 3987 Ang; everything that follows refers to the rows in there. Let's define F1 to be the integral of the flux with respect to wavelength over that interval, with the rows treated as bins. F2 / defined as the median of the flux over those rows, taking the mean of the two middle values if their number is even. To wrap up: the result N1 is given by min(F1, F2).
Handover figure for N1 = 3.18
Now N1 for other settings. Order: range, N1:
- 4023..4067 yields 3.32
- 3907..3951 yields 3.27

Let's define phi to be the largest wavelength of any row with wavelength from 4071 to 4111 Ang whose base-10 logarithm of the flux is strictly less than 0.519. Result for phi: 4109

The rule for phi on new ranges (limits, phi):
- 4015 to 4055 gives 4041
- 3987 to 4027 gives 4025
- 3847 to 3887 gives 3885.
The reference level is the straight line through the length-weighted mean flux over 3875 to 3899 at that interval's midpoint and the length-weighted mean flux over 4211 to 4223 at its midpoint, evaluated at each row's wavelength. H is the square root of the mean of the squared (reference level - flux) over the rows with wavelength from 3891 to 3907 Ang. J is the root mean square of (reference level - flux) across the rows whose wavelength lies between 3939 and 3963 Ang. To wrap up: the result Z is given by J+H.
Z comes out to 0.56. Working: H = 0.22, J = 0.34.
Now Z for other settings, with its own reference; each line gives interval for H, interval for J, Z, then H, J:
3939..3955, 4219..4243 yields 0.46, 0.35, 0.11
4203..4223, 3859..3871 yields 0.58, 0.10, 0.49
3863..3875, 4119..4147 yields 0.72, 0.48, 0.23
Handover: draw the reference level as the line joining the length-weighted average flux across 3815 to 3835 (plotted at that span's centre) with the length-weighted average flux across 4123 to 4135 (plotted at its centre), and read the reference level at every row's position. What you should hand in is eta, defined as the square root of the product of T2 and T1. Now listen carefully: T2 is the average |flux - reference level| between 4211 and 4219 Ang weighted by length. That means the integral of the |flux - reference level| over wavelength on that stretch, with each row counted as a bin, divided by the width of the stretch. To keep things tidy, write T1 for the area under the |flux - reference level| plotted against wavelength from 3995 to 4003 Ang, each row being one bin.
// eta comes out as 0.56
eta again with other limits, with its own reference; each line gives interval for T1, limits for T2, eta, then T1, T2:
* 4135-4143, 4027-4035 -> 0.25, 1.22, 0.05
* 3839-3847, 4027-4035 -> 0.22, 1.01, 0.05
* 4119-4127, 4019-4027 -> 0.22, 1.36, 0.04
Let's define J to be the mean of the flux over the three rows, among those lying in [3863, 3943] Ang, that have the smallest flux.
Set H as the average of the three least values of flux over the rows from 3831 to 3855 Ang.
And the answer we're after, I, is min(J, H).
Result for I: 2.51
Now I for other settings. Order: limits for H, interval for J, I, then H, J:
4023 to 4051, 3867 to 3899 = 2.51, 3.22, 2.51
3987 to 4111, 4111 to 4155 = 2.64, 2.64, 3.17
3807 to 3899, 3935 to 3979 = 2.24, 2.24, 2.55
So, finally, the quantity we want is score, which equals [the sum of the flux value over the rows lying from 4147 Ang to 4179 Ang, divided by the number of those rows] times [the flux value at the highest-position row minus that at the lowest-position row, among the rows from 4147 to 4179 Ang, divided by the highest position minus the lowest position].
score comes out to -0.026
